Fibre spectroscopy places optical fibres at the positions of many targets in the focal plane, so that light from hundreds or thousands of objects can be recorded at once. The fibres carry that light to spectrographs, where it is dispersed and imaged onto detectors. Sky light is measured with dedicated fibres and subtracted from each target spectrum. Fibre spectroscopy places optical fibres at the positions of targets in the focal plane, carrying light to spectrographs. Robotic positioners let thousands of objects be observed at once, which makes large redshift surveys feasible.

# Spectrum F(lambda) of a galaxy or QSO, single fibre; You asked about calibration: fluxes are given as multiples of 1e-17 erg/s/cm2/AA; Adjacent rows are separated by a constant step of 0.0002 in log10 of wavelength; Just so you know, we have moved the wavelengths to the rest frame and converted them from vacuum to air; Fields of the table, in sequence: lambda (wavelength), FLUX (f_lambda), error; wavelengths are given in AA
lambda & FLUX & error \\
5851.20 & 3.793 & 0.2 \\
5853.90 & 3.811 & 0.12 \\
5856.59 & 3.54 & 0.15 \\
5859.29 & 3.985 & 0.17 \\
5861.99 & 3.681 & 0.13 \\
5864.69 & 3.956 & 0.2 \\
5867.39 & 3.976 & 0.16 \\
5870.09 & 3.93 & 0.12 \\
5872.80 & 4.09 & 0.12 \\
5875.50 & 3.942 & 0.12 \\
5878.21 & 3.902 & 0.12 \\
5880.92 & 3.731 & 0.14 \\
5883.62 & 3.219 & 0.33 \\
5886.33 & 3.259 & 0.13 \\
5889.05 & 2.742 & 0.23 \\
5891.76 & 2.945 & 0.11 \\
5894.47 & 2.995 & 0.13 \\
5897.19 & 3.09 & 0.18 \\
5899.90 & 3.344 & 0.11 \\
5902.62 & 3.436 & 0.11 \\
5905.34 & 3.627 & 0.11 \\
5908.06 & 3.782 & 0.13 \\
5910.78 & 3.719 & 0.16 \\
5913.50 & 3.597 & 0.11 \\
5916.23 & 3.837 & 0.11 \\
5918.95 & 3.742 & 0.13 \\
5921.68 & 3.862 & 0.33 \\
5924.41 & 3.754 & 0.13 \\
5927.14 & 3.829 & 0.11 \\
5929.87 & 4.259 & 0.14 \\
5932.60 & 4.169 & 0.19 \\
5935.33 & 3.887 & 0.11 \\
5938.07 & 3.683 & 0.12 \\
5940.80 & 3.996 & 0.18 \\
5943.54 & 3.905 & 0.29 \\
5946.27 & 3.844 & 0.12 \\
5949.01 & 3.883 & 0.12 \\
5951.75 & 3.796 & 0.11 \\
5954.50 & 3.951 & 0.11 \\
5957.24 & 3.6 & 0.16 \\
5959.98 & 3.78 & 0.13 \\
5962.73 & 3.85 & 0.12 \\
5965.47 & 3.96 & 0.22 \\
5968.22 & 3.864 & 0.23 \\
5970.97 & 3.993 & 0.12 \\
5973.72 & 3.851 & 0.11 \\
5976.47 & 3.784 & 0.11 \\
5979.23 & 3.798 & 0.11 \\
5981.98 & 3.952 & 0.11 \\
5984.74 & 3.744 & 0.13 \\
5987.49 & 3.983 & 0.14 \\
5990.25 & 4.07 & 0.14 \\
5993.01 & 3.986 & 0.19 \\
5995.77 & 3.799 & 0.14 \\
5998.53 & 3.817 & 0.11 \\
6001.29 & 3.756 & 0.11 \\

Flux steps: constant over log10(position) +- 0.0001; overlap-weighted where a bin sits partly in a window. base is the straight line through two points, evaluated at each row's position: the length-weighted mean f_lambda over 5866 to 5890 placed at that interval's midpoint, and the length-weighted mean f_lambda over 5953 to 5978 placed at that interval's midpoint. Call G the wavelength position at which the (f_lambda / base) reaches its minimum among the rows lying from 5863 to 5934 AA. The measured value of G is 5889.05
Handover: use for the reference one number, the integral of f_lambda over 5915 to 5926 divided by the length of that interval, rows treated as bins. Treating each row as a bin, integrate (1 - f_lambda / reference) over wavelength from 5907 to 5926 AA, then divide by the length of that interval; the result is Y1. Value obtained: 0.011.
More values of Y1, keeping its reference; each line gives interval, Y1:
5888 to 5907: 0.161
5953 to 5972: -0.015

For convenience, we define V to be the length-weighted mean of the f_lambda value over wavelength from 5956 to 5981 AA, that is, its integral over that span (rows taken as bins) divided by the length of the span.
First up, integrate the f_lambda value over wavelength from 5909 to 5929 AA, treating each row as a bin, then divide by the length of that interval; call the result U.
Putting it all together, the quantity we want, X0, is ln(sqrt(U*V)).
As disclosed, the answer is 1.34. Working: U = 3.77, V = 3.83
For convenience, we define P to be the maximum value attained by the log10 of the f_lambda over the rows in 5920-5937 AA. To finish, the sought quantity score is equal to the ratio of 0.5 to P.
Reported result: 0.795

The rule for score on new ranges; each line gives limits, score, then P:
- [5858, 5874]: 0.817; 0.612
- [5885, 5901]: 0.954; 0.524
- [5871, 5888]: 0.817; 0.612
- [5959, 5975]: 0.832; 0.601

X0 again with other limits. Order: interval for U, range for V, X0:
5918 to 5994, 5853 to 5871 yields 1.35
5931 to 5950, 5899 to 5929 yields 1.34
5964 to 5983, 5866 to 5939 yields 1.32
